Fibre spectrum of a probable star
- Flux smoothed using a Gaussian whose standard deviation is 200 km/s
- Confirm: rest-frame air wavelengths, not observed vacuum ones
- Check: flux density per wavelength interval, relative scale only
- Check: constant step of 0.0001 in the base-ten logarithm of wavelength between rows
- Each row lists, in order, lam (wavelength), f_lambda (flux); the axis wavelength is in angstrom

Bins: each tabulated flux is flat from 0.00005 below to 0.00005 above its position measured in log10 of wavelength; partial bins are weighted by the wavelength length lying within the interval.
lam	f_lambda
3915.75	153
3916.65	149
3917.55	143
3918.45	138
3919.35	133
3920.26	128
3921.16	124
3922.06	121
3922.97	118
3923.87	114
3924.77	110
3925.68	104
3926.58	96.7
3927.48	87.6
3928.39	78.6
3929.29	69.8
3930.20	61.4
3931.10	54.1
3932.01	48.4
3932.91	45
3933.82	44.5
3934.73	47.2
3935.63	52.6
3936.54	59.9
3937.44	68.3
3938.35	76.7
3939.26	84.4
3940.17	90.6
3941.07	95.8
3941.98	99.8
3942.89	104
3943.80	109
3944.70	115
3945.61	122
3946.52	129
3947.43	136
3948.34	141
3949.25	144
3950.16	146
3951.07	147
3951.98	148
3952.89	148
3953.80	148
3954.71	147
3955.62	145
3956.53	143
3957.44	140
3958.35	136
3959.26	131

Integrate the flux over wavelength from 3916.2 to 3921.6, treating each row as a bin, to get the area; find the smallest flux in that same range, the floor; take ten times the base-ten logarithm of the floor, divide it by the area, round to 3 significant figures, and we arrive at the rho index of 0.0285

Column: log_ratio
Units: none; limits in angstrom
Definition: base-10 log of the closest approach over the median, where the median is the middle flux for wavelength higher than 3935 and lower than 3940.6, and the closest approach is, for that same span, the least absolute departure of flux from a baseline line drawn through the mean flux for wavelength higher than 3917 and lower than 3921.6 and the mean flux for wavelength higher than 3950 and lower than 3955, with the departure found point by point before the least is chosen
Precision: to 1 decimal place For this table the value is -0.1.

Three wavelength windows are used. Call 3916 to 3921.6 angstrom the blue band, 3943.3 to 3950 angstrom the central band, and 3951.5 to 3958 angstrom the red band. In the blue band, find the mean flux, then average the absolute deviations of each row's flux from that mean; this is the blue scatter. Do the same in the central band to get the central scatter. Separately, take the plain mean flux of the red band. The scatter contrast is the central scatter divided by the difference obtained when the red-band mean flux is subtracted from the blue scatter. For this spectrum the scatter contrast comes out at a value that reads -0.079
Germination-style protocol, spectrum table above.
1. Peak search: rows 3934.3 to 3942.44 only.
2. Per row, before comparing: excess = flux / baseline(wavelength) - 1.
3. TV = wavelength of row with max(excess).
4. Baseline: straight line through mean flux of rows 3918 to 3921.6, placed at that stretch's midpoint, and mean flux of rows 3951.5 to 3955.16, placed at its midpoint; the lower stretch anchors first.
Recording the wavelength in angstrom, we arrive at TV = 3941.98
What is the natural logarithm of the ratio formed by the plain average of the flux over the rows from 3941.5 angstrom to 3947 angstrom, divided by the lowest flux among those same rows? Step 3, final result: 0.13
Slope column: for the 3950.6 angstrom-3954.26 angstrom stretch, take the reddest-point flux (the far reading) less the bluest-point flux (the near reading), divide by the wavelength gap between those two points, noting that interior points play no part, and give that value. 0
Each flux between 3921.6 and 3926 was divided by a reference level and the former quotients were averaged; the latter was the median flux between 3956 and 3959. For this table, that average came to 0.81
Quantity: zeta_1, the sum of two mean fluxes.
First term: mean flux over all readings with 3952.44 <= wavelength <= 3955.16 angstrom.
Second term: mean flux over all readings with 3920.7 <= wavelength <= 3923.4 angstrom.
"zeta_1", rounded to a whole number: 269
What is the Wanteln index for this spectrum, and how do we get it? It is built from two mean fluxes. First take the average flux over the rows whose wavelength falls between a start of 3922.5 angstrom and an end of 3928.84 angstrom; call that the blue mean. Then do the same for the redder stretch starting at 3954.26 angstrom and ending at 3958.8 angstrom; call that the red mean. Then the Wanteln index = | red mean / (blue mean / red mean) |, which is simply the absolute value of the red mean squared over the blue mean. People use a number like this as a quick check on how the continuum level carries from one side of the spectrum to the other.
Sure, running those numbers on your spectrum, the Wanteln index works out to 200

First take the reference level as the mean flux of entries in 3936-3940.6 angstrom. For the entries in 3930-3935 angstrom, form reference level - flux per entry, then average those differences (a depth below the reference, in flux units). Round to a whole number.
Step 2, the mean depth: 26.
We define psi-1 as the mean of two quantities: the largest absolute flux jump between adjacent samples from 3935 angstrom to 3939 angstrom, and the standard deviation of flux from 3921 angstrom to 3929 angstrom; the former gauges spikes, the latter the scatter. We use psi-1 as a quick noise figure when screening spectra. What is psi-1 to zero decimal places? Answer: 12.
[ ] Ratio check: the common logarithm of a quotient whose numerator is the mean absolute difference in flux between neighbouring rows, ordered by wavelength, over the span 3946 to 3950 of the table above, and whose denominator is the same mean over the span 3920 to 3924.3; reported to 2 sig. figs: 0.15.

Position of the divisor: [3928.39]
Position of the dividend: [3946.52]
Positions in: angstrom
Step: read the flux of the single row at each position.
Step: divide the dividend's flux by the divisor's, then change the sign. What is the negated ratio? -1.6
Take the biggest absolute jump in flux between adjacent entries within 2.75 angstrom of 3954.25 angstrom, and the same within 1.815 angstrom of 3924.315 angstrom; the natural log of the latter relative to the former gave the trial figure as 1.1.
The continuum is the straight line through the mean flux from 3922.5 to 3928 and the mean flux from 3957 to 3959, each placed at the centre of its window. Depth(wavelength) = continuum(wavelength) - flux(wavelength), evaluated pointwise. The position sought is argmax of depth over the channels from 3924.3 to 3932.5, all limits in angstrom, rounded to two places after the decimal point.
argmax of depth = 3932.01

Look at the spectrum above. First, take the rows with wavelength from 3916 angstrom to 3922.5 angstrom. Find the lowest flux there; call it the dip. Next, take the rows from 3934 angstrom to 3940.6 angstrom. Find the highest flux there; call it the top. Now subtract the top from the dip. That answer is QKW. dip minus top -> 30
